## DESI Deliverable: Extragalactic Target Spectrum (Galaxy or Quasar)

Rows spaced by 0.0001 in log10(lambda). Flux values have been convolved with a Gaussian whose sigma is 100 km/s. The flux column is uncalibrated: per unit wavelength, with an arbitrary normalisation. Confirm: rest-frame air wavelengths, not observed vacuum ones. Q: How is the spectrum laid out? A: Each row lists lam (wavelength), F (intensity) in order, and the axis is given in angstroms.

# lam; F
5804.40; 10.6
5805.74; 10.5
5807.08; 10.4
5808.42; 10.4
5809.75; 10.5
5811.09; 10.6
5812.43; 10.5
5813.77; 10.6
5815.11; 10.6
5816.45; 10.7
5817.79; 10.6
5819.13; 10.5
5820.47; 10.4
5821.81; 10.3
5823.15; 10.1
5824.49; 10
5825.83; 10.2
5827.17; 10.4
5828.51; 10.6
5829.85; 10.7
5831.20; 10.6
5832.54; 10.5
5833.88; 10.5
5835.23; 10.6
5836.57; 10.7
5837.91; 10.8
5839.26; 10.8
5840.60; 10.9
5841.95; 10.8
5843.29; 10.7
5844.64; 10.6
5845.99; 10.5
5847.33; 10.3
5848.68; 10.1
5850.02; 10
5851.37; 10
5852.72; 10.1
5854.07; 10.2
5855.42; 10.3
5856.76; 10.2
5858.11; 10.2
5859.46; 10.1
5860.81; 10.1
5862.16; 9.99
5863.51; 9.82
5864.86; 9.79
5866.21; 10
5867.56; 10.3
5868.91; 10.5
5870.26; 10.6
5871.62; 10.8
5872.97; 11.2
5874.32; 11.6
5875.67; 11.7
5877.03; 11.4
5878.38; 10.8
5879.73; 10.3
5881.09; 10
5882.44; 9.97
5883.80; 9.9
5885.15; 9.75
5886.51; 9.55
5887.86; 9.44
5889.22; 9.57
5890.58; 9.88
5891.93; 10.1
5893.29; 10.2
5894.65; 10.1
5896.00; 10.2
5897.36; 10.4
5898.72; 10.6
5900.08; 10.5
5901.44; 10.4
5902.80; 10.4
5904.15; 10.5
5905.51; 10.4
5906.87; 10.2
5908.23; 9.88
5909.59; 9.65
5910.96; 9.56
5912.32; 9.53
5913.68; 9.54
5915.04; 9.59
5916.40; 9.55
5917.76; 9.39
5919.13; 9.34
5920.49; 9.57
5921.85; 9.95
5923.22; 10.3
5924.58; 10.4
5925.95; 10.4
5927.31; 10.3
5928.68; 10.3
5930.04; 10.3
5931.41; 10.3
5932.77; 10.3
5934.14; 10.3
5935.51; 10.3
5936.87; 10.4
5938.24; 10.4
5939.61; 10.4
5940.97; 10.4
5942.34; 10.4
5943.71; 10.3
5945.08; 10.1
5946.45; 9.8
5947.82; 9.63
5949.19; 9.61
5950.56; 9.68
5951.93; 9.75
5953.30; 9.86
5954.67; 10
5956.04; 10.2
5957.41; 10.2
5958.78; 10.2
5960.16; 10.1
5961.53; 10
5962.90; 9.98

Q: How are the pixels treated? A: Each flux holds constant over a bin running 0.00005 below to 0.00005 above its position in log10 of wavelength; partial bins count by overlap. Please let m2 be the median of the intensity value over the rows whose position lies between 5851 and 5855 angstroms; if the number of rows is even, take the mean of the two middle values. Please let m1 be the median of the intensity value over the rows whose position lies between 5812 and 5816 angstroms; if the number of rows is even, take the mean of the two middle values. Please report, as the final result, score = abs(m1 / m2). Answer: 1.05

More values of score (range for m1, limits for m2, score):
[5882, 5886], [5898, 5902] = 0.94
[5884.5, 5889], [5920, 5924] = 0.96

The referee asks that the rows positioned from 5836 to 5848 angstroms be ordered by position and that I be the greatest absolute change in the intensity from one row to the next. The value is 0.20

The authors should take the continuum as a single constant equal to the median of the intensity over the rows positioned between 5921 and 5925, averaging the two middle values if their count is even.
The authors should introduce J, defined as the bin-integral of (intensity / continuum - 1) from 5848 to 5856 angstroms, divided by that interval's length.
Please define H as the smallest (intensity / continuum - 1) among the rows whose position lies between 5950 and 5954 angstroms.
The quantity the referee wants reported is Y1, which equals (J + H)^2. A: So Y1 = 0.0061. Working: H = -0.06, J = -0.018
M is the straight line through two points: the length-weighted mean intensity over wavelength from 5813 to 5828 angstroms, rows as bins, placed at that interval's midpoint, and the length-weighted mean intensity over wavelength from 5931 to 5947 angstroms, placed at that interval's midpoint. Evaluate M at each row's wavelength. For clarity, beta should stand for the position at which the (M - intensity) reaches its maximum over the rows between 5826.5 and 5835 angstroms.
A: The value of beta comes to 5827.17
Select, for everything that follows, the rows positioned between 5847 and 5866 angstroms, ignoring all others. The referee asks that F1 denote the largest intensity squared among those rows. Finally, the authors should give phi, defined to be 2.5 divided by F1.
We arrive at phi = 0.0236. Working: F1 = 106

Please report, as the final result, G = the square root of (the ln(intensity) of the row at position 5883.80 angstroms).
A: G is 1.514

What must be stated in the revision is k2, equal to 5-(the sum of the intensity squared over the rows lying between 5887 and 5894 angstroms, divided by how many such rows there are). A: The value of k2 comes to -92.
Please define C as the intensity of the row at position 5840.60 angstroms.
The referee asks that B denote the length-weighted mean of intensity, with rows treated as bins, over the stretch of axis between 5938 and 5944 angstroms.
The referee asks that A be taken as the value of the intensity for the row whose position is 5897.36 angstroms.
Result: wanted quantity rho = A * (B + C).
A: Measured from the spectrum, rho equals 221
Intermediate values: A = 10.4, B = 10.39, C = 10.9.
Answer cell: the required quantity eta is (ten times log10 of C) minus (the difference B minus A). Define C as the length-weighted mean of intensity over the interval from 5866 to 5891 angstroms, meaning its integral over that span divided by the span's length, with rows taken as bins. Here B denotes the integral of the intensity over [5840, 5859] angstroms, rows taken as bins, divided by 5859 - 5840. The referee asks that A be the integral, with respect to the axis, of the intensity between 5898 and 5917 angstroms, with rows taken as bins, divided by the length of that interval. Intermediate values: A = 10.0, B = 10.3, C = 10.4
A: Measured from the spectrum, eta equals 9.8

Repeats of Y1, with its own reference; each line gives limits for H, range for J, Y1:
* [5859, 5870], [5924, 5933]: 0.0022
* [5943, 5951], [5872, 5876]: 0.0019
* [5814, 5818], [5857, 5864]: 0.0000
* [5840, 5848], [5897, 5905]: 0.0003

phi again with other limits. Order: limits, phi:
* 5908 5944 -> 0.0231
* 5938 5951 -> 0.0231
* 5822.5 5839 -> 0.0214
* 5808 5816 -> 0.0222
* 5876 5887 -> 0.0192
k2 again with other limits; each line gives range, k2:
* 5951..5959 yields -96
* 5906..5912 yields -92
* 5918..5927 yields -95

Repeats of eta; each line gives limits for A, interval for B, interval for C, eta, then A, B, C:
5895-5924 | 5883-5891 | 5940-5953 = 10.3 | 10.0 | 9.7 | 10.0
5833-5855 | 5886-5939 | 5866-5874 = 10.7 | 10.5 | 10.1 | 10.6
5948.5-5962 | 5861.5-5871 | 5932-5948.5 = 9.9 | 10.0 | 10.1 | 10.2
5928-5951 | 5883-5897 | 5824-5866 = 10.4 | 10.2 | 9.9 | 10.4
